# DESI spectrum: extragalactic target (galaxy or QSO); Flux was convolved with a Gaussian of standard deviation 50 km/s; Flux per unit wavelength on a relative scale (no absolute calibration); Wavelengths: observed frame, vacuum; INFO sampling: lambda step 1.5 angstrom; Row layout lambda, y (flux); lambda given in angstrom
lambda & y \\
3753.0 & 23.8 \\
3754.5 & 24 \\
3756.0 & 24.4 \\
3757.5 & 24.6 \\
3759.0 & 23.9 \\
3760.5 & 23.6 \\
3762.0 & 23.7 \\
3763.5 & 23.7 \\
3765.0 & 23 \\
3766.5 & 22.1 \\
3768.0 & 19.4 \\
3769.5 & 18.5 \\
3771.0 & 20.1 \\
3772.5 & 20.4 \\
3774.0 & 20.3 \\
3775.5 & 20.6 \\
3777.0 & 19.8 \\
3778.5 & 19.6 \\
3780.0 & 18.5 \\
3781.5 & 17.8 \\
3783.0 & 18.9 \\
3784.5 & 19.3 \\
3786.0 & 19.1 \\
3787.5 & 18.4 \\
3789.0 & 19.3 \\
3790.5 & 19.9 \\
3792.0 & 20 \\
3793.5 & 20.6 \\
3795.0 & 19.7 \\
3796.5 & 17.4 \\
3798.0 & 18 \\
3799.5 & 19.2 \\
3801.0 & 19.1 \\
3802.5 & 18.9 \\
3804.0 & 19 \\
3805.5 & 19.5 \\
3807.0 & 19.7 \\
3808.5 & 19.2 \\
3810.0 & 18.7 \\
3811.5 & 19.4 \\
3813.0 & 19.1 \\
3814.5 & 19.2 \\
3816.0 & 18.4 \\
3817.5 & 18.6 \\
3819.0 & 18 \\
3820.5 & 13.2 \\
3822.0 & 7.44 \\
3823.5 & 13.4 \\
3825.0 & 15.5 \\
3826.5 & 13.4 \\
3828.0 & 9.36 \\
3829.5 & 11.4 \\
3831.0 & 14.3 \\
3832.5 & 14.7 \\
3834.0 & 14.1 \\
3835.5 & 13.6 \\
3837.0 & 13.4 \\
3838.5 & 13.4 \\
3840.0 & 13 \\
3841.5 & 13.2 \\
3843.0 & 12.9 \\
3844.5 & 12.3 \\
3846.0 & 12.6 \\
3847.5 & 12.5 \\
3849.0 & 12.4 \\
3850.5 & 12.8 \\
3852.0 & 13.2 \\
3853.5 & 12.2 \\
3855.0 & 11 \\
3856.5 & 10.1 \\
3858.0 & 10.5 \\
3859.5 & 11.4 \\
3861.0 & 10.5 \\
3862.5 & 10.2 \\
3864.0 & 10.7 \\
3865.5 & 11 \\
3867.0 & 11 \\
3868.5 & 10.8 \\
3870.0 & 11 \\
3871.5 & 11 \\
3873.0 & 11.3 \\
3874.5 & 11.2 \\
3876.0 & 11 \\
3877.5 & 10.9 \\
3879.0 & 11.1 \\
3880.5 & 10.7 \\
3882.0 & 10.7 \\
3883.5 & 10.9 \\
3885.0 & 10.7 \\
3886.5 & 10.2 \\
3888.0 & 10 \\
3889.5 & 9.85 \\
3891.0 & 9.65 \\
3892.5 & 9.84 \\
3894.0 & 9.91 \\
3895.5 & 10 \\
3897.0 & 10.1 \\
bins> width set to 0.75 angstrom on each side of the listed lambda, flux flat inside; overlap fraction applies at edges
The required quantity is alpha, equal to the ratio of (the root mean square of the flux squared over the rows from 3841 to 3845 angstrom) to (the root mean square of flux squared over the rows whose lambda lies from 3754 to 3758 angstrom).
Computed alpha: 0.3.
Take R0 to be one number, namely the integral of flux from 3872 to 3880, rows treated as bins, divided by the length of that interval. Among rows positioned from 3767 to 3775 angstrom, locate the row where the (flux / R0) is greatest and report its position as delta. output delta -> 3772.5 angstrom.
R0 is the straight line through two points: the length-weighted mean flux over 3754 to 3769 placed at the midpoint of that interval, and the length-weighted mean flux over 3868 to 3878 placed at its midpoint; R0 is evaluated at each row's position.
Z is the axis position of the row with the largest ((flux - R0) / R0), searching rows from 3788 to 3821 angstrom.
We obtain 3814.5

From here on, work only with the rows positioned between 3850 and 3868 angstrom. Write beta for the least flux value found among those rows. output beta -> 10.1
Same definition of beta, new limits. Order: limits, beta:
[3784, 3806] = 17.4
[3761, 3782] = 17.8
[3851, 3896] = 9.65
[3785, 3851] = 7.44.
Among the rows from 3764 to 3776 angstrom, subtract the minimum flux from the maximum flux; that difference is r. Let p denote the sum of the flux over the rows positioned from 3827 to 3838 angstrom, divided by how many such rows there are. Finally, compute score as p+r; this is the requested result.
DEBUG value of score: 17.5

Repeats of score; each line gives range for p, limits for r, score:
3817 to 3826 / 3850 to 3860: 17.5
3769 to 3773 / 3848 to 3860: 22.8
